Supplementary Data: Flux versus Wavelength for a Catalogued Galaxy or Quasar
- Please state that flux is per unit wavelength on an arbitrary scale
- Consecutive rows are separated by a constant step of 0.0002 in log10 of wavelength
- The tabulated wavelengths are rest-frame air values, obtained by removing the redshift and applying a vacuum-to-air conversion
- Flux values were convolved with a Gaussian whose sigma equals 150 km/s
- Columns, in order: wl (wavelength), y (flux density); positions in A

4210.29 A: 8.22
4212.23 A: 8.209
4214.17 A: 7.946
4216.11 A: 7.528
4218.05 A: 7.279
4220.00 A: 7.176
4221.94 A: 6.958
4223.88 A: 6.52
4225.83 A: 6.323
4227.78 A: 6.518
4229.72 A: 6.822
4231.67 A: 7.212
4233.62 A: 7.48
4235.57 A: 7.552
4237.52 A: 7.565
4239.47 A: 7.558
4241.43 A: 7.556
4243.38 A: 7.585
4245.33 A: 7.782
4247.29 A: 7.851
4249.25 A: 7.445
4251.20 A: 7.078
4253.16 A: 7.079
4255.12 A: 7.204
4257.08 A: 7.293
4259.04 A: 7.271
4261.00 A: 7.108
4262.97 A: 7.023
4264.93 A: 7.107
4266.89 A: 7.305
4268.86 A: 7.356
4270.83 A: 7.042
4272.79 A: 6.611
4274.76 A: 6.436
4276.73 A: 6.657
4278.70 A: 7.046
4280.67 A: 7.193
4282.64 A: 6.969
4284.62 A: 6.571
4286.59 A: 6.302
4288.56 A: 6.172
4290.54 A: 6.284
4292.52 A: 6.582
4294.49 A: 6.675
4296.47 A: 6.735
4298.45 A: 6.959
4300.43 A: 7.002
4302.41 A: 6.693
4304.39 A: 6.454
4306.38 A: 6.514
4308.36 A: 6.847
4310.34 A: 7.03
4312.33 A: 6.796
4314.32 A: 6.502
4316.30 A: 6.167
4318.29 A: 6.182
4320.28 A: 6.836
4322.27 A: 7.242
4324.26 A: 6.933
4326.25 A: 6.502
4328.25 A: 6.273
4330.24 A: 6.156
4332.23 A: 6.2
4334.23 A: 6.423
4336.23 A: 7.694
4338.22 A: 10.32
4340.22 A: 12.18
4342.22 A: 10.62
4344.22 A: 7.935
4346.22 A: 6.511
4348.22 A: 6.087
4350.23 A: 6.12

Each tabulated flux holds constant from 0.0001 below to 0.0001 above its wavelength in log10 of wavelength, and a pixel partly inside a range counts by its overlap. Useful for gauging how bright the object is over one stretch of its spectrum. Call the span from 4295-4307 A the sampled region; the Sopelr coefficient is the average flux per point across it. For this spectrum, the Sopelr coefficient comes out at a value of 6.73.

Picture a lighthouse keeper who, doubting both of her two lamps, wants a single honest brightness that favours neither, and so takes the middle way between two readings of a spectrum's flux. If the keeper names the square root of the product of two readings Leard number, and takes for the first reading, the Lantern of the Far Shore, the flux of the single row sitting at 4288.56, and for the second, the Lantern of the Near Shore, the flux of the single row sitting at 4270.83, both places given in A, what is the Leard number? 6.59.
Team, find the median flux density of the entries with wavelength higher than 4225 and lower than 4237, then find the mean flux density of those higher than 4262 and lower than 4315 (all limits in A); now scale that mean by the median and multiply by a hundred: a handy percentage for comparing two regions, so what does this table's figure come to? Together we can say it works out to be 97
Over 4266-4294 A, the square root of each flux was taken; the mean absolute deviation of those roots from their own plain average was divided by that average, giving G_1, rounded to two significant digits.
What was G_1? 0.025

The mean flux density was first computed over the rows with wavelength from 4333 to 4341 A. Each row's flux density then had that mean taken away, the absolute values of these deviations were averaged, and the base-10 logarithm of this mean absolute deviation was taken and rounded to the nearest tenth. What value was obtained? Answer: 0.3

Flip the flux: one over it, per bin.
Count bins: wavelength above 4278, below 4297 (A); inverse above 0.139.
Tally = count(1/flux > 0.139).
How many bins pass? 10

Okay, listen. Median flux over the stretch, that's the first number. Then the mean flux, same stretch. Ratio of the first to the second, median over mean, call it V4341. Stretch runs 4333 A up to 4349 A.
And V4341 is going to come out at 0.92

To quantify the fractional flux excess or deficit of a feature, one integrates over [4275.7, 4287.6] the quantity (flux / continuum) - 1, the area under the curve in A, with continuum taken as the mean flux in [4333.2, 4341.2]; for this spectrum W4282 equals -3.06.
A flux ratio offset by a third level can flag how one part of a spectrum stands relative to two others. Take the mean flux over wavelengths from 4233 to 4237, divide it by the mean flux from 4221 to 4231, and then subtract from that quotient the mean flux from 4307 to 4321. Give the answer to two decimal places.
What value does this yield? -5.49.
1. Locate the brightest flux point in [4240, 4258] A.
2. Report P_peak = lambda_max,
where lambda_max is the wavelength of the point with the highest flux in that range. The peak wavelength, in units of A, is 4247.29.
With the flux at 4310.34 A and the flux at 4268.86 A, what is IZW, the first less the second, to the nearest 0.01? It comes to -0.33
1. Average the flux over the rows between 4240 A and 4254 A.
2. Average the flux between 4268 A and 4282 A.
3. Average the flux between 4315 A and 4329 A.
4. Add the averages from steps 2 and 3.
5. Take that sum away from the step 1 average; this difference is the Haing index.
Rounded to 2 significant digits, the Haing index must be -6.0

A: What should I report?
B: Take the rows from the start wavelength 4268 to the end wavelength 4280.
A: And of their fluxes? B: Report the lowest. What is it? 6.436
